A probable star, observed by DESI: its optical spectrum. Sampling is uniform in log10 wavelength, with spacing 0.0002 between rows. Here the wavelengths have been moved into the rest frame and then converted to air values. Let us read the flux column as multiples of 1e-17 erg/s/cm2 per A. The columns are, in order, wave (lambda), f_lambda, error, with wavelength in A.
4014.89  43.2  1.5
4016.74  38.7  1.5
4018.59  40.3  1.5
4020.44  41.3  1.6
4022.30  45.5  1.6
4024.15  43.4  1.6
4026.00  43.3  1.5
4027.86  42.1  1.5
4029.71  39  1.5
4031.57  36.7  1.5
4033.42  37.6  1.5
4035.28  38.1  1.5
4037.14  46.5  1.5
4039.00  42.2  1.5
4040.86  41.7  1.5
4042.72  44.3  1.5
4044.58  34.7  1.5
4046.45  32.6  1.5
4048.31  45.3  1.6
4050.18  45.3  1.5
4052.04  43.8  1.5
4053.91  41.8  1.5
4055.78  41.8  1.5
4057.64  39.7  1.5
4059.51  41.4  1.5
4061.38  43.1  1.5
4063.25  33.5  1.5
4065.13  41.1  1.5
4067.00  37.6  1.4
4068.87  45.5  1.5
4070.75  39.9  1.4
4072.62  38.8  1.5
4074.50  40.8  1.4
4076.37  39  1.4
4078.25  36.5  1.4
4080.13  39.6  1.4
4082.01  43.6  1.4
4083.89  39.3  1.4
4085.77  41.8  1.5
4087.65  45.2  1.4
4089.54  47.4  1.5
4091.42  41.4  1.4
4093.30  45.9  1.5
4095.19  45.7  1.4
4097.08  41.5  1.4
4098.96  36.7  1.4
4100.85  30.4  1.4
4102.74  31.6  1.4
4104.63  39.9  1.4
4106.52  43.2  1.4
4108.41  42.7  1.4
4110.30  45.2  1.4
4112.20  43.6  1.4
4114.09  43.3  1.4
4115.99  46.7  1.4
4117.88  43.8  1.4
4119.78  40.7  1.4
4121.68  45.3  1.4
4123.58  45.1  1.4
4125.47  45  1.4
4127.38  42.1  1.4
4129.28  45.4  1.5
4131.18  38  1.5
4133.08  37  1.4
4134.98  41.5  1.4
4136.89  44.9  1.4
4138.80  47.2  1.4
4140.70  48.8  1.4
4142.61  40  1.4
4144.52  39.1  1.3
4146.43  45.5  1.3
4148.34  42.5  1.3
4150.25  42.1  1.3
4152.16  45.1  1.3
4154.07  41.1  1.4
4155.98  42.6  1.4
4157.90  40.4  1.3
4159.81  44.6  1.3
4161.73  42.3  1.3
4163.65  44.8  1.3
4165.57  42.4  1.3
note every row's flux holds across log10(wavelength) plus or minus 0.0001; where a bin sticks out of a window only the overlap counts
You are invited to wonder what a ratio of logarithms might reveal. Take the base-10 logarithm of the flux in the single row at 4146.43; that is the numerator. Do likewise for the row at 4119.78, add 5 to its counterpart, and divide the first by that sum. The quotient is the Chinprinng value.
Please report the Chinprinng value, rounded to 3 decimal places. 0.251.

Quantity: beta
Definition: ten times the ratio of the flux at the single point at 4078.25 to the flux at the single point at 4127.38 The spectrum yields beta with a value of 8.7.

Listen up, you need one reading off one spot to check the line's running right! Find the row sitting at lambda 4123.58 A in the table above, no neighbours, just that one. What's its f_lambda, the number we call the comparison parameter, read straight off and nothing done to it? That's 45.1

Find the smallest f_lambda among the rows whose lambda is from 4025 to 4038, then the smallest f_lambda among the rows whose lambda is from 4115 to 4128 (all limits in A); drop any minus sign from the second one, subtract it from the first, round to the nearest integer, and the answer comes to -4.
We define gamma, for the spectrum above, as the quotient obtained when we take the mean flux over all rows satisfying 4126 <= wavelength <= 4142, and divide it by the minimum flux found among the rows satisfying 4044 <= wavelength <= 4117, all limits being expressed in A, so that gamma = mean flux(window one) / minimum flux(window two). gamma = 1.42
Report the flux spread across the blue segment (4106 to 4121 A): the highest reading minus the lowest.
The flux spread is 6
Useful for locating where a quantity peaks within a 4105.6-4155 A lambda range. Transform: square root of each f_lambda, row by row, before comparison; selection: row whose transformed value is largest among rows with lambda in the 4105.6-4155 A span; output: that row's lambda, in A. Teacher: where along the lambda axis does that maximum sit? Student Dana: 4140.70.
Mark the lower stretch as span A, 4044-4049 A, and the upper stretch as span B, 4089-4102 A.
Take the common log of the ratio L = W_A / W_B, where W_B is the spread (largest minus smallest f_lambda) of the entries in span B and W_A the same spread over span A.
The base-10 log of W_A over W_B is -0.13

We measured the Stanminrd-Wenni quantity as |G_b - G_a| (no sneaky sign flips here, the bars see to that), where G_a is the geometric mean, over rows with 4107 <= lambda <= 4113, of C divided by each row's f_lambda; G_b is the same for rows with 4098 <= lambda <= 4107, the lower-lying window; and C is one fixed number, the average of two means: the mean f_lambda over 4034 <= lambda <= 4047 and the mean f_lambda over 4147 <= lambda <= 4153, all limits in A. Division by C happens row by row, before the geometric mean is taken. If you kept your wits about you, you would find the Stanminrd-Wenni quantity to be 0.21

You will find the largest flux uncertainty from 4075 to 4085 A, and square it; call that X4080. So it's 2.0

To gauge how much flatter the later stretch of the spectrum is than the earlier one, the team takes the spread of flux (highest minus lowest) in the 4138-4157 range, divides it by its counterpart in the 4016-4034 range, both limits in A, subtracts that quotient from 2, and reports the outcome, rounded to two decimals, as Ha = 0.90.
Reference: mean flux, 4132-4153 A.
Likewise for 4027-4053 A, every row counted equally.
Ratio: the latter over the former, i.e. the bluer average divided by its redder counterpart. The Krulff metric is 0.95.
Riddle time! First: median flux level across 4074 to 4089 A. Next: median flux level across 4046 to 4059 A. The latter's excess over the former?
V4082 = 1.6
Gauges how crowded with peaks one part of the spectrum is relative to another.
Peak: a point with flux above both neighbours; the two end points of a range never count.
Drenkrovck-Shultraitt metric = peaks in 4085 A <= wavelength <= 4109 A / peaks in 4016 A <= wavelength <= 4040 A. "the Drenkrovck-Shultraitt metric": 1.5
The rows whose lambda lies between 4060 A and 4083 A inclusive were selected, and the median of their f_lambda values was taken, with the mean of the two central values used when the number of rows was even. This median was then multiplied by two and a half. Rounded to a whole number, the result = 99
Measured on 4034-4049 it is 105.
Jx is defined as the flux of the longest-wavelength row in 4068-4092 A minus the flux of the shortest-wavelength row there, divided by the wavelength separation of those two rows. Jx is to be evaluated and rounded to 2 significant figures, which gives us -0.18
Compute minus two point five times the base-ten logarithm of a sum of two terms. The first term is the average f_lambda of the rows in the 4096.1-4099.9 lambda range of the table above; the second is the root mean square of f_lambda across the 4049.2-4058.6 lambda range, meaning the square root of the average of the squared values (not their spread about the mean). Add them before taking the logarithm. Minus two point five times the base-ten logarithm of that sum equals -4.78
